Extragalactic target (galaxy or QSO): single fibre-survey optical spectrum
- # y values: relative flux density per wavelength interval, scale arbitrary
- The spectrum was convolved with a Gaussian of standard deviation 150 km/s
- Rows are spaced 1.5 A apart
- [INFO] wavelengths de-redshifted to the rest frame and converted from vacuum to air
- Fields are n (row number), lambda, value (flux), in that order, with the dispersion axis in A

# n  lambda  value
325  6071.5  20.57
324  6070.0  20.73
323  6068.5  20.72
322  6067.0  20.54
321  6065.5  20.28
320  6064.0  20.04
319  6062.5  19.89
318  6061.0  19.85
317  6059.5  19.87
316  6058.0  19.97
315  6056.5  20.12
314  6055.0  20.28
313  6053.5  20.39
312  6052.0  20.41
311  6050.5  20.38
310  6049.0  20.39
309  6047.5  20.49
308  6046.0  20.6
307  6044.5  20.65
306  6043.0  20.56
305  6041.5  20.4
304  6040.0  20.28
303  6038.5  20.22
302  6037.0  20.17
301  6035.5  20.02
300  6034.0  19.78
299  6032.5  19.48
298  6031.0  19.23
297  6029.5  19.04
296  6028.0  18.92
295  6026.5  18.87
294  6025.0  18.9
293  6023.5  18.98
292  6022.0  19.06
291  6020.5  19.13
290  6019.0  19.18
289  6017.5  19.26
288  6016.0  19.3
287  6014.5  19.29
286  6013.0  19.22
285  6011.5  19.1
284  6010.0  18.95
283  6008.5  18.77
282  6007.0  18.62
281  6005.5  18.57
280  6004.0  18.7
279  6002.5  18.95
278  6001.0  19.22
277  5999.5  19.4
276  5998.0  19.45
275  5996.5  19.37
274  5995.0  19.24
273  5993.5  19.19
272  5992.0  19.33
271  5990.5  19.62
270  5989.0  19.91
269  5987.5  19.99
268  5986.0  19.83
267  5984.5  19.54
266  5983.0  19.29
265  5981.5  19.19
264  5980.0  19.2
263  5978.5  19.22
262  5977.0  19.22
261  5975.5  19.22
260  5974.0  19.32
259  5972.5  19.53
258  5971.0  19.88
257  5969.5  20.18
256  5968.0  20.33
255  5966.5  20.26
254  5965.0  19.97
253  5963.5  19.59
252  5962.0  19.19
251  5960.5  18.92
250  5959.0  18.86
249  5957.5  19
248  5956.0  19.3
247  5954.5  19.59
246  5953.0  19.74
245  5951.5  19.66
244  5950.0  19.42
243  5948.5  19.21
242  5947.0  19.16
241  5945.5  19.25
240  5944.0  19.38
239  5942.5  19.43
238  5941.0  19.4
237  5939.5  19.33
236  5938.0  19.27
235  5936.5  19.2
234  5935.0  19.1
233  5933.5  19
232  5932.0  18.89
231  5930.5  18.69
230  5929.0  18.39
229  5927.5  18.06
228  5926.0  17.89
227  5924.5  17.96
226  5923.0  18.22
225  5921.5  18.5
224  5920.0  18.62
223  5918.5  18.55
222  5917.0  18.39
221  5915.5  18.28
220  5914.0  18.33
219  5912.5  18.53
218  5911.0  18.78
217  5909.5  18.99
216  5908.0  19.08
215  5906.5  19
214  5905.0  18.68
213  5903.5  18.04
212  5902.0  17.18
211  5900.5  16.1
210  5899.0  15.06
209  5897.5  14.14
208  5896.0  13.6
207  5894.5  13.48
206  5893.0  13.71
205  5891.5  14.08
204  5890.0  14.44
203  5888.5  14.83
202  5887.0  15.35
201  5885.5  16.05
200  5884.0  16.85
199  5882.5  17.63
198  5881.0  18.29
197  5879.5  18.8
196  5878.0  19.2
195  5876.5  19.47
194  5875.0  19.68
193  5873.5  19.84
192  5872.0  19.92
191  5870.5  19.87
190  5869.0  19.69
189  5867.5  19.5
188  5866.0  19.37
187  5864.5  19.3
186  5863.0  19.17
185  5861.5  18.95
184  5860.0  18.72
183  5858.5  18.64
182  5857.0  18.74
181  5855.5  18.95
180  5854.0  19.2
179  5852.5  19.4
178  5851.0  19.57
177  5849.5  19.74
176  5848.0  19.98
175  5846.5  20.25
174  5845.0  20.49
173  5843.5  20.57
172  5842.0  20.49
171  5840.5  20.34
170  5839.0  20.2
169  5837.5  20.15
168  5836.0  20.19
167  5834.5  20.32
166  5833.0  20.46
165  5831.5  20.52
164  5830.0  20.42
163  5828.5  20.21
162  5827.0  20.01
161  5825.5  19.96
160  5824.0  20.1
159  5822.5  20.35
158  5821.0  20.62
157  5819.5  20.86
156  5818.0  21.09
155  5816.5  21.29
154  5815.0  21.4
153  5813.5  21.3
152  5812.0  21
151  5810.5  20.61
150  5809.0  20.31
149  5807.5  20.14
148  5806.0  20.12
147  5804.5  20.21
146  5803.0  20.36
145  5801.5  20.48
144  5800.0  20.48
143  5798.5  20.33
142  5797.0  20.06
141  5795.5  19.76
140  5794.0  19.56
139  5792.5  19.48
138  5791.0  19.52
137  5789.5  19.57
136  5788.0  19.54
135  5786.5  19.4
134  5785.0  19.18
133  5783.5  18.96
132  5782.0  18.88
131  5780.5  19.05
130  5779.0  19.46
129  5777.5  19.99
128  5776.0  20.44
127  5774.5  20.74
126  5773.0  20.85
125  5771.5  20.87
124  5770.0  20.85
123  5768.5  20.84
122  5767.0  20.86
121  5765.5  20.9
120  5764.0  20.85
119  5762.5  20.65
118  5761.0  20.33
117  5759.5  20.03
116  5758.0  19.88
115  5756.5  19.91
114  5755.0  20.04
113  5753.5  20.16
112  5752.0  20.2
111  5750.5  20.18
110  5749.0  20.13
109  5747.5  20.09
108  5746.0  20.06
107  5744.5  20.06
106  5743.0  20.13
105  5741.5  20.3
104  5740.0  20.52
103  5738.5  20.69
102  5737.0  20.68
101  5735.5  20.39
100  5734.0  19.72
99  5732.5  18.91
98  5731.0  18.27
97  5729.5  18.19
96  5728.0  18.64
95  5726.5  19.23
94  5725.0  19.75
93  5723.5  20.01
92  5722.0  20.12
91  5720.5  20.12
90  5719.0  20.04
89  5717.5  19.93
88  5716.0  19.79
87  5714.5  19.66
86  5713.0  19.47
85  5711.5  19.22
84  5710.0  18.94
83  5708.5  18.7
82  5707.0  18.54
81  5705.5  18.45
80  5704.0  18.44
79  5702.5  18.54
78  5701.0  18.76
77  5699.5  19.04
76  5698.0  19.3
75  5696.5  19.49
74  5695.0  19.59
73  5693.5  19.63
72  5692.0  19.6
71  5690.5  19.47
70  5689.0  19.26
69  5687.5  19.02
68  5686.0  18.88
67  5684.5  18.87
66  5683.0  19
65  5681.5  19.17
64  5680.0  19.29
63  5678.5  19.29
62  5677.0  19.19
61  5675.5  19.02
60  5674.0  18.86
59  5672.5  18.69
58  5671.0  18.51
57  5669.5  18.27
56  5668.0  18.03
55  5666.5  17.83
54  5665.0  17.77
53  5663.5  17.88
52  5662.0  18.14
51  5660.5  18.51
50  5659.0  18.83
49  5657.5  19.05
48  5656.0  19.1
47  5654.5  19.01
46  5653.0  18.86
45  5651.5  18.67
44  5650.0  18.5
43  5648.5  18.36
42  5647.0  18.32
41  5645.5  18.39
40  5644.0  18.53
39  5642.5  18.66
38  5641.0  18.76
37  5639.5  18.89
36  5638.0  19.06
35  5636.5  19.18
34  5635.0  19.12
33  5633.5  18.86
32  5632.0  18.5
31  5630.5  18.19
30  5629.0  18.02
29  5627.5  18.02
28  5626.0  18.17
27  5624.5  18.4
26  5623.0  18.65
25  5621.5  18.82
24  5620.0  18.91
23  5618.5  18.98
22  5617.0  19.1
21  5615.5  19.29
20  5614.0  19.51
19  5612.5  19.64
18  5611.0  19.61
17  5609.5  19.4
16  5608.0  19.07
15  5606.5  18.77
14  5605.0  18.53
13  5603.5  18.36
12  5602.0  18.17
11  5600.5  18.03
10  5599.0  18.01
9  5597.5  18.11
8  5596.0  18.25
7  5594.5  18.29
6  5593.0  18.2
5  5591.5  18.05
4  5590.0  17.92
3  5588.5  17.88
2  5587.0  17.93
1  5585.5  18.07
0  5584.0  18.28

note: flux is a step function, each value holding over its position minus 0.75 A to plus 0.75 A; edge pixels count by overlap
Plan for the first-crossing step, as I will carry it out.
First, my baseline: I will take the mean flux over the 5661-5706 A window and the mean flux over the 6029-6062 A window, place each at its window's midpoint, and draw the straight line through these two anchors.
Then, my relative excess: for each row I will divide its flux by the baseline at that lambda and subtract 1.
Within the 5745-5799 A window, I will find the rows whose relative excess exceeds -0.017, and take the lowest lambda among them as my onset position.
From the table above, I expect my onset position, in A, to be 5746.0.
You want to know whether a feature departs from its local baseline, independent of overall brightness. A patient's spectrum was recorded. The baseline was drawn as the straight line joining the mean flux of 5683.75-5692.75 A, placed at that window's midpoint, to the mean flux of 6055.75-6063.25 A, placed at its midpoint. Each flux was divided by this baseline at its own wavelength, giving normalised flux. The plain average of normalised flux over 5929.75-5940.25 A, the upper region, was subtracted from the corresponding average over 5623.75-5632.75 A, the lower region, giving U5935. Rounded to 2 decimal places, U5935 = -0.01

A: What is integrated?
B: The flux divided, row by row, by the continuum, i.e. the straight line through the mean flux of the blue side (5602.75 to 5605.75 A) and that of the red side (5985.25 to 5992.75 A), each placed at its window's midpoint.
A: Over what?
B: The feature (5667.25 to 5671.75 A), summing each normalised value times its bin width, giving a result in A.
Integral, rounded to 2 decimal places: 4.41 A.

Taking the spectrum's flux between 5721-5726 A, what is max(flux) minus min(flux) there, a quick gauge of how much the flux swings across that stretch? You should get 0.4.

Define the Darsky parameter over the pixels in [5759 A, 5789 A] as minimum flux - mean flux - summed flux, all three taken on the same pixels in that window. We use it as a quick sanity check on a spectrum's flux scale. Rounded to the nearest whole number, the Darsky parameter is -404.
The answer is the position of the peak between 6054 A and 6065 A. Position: 6055.0 A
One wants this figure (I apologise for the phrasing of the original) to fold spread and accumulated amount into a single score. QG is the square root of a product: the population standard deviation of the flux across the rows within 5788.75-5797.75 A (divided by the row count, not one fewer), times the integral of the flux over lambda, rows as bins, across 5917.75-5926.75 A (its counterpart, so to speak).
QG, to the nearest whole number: 6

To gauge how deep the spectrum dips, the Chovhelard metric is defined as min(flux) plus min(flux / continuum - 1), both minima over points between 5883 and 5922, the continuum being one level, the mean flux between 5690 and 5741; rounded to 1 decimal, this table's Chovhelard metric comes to 13.2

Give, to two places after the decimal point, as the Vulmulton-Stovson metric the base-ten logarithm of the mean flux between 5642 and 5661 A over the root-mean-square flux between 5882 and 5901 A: 0.09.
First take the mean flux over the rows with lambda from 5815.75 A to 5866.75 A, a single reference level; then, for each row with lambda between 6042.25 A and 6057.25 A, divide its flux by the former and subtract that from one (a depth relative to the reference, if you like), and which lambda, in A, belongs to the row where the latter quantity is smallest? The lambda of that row 6044.5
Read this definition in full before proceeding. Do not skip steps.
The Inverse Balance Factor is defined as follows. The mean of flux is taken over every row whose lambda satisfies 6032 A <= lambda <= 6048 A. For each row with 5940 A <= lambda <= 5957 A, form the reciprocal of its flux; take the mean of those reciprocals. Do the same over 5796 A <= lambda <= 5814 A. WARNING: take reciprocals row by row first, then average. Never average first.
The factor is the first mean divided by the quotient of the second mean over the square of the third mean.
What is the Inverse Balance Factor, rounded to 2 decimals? 0.94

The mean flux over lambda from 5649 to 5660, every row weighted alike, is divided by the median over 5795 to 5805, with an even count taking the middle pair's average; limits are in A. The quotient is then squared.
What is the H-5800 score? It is 0.86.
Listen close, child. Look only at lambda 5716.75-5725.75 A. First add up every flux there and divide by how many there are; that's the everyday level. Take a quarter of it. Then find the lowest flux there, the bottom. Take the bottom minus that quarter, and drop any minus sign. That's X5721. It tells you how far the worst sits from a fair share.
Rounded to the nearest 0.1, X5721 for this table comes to 14.8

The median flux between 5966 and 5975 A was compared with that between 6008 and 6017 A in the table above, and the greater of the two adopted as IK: 20.0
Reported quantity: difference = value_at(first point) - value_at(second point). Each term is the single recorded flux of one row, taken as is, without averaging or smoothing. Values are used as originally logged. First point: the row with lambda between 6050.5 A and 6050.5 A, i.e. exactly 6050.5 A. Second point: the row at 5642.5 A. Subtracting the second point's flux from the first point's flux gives 1.7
